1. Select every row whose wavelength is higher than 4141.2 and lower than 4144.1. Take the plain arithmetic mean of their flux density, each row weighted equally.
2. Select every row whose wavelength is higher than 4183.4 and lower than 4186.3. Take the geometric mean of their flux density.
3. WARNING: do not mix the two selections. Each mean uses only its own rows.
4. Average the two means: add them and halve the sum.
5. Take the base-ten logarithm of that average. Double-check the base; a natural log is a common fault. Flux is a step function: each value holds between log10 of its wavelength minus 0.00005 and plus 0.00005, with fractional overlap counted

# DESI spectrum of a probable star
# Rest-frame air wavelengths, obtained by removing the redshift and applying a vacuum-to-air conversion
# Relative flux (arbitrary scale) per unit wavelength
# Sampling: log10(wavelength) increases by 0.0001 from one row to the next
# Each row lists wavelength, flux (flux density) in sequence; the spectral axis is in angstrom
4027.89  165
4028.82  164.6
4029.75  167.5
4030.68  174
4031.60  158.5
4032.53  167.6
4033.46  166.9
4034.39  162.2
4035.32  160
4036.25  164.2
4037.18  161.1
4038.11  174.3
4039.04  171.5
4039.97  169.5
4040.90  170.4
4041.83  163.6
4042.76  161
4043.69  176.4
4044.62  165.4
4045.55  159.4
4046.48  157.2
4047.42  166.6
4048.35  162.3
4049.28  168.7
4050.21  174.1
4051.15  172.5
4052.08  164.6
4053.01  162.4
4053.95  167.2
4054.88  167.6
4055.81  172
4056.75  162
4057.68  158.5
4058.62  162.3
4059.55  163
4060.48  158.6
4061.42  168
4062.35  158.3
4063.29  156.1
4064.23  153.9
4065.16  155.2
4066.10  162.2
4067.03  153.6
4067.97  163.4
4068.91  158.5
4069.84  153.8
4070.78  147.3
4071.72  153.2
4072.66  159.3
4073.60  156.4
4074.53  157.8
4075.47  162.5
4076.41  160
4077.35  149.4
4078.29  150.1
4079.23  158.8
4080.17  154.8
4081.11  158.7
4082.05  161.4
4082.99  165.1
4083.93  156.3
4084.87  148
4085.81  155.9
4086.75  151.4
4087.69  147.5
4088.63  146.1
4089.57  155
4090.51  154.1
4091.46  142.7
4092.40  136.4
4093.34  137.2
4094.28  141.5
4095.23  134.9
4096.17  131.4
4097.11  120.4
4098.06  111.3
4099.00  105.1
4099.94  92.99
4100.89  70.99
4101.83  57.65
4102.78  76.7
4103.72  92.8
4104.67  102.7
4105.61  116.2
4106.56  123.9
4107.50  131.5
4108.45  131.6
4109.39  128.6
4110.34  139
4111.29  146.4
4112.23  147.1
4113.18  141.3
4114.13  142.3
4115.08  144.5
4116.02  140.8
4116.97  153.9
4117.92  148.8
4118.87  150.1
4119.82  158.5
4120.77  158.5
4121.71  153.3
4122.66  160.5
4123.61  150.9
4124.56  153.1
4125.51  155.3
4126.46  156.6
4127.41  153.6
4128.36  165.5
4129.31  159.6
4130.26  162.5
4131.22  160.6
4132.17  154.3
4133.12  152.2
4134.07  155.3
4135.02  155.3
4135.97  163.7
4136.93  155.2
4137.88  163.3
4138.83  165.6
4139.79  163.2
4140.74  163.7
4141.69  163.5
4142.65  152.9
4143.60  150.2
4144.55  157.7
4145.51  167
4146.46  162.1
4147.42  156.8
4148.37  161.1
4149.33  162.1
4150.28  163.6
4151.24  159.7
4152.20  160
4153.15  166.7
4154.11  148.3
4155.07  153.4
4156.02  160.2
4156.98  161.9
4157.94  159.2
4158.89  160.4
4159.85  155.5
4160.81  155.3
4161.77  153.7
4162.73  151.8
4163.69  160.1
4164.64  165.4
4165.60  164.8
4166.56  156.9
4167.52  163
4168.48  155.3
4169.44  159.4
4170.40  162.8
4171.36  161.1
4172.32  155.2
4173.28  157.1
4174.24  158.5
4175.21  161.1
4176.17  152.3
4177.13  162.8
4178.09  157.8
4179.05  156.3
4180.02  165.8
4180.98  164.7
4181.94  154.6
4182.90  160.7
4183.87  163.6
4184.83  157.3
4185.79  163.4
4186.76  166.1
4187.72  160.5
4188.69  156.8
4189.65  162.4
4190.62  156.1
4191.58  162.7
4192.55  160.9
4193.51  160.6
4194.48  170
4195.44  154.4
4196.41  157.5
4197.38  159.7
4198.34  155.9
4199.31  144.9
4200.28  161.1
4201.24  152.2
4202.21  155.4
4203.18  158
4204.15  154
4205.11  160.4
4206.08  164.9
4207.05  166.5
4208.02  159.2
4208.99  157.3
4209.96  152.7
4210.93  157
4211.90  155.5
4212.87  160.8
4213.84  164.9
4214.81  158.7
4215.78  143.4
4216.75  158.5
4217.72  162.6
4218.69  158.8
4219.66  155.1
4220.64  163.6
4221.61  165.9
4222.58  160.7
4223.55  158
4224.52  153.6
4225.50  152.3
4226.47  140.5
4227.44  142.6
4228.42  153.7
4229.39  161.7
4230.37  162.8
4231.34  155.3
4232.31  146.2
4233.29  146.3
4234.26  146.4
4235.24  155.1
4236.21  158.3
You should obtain 2.20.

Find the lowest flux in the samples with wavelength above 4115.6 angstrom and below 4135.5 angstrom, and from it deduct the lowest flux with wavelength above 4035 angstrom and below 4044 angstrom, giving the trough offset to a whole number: -19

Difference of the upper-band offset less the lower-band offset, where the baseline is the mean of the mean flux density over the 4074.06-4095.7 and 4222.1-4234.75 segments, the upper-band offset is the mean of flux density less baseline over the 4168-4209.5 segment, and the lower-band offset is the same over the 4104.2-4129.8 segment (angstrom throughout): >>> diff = 14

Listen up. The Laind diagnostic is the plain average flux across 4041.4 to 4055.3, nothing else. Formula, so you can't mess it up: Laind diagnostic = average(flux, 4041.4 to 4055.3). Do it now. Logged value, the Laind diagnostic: 165.9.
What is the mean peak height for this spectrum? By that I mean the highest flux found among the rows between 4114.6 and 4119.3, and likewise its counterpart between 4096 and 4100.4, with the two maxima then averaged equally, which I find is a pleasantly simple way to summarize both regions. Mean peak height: 143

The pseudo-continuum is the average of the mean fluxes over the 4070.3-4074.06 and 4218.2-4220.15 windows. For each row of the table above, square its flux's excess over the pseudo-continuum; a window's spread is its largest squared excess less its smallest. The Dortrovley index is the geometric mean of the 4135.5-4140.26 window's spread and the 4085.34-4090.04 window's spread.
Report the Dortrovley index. 95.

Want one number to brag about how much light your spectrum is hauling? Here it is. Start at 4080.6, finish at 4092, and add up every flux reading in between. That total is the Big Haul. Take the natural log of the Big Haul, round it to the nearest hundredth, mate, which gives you 7.52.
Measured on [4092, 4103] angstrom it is 7.18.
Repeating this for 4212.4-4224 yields 7.56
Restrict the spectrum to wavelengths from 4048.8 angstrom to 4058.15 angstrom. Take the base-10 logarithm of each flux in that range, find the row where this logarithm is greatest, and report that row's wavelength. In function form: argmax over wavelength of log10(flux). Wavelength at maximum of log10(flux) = 4050.21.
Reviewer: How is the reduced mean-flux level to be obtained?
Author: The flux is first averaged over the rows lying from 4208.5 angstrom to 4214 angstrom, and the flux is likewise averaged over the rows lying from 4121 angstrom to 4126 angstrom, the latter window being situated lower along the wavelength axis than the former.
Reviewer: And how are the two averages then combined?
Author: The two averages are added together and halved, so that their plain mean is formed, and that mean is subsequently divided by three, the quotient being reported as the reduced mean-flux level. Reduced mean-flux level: 52.1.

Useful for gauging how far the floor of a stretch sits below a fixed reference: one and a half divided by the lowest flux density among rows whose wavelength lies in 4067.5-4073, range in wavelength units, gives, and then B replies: 0.0102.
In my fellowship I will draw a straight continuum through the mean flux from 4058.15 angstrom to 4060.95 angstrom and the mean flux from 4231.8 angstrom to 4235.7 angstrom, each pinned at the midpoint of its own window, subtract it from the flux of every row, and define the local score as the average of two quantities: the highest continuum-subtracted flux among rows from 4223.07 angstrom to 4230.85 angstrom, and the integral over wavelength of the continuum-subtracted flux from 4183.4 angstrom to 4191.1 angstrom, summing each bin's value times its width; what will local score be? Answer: 41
